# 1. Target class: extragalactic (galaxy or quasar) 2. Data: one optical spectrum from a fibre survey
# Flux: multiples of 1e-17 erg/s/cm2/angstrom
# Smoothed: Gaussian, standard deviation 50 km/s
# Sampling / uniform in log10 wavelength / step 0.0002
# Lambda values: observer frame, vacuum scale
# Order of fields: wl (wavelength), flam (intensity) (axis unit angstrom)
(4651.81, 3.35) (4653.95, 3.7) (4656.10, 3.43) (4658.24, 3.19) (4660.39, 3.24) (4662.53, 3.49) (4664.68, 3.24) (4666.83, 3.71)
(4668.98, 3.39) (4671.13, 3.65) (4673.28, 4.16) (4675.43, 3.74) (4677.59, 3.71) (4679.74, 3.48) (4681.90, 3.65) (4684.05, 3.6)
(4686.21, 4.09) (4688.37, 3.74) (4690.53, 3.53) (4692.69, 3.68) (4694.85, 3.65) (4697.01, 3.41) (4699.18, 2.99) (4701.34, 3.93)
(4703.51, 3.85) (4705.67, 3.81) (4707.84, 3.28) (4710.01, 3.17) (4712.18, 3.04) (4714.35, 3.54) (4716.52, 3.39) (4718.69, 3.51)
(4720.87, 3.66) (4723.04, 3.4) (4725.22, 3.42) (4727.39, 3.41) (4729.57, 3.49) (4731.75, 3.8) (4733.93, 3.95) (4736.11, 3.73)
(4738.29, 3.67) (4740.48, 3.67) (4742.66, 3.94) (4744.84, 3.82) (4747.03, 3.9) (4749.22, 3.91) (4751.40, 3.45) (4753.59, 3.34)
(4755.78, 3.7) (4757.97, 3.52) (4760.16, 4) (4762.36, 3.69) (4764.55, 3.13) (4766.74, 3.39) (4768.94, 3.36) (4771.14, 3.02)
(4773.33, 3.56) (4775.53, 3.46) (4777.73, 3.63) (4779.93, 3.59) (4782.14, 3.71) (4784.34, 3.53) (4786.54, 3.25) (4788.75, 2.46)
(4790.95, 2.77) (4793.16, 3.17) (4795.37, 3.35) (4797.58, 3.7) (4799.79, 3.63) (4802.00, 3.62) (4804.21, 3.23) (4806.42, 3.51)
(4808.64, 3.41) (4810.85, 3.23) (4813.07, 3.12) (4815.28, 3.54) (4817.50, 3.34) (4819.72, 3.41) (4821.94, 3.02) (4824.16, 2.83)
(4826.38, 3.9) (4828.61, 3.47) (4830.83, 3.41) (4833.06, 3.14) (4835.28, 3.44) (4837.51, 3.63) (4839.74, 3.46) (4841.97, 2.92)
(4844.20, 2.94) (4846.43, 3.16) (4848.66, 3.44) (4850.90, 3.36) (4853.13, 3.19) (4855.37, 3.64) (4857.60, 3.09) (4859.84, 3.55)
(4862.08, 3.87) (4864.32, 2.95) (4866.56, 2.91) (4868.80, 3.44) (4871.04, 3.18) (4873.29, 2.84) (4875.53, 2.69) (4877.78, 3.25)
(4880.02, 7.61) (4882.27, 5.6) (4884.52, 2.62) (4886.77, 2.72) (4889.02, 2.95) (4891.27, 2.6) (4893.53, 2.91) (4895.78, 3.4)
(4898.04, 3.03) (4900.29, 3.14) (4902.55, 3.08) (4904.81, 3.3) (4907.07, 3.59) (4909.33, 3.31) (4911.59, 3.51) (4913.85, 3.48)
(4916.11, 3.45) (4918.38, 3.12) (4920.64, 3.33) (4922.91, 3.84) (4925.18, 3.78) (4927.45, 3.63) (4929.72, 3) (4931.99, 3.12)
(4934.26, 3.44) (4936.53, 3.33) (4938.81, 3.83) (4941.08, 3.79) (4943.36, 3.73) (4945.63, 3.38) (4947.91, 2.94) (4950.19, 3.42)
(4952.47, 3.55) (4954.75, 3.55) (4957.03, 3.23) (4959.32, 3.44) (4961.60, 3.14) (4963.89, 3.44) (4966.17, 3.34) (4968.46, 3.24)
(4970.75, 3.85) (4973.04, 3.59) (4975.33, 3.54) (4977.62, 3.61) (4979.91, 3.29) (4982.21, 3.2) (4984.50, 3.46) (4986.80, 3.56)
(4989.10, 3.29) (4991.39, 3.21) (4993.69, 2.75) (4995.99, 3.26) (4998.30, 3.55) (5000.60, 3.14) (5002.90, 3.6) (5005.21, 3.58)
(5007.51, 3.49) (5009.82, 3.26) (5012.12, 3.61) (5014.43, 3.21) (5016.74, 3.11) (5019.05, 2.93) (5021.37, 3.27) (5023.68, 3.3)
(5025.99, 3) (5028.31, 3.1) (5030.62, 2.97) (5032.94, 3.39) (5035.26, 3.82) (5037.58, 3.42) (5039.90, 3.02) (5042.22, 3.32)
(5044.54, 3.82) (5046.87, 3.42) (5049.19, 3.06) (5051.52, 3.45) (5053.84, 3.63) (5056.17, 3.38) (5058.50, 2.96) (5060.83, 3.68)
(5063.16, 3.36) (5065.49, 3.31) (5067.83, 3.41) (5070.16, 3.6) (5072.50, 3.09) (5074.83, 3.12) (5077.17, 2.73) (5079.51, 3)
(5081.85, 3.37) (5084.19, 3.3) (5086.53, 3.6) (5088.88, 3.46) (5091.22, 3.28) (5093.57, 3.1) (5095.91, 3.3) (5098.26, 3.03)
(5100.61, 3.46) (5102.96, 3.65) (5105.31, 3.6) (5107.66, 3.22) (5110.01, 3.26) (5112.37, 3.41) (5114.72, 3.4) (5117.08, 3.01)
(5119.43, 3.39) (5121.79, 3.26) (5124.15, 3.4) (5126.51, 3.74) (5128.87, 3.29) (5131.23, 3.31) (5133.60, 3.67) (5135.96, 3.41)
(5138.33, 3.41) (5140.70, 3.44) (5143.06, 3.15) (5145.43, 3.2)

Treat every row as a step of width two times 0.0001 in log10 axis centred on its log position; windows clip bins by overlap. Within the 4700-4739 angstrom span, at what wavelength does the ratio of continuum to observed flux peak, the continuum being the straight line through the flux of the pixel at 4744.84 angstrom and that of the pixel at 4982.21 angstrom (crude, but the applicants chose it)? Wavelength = 4712.18 angstrom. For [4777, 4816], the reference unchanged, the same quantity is 4788.75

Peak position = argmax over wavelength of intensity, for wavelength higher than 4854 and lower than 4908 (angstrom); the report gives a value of 4880.02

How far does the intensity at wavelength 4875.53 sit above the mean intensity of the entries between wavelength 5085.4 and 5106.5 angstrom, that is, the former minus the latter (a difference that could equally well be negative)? -0.70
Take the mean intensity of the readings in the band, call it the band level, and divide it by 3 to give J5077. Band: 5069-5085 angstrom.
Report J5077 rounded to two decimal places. 1.06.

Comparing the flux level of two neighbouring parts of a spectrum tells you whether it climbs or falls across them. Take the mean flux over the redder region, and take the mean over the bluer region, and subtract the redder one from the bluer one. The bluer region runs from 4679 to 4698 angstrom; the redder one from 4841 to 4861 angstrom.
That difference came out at 0.39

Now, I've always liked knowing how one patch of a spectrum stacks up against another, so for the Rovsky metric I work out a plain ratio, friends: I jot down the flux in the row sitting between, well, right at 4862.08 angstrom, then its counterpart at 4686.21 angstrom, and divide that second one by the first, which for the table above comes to 1.06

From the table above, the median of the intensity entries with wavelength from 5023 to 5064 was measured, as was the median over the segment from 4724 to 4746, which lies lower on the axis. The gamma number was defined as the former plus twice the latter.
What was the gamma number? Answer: 10.8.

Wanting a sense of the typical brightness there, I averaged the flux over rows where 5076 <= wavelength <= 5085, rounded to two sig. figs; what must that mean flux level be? 3.1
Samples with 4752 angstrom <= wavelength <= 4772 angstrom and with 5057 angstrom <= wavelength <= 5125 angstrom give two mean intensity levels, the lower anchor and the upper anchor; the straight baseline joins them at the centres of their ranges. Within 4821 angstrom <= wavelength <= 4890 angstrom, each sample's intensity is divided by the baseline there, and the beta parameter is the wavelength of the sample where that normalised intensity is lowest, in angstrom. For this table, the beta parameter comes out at 4884.52 angstrom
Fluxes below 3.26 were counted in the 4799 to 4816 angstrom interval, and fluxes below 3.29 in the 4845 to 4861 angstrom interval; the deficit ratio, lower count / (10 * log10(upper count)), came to 0.6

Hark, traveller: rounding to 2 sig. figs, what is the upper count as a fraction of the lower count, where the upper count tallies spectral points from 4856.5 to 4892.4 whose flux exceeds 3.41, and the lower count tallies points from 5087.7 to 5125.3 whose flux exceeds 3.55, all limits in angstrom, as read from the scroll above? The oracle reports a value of 2.5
